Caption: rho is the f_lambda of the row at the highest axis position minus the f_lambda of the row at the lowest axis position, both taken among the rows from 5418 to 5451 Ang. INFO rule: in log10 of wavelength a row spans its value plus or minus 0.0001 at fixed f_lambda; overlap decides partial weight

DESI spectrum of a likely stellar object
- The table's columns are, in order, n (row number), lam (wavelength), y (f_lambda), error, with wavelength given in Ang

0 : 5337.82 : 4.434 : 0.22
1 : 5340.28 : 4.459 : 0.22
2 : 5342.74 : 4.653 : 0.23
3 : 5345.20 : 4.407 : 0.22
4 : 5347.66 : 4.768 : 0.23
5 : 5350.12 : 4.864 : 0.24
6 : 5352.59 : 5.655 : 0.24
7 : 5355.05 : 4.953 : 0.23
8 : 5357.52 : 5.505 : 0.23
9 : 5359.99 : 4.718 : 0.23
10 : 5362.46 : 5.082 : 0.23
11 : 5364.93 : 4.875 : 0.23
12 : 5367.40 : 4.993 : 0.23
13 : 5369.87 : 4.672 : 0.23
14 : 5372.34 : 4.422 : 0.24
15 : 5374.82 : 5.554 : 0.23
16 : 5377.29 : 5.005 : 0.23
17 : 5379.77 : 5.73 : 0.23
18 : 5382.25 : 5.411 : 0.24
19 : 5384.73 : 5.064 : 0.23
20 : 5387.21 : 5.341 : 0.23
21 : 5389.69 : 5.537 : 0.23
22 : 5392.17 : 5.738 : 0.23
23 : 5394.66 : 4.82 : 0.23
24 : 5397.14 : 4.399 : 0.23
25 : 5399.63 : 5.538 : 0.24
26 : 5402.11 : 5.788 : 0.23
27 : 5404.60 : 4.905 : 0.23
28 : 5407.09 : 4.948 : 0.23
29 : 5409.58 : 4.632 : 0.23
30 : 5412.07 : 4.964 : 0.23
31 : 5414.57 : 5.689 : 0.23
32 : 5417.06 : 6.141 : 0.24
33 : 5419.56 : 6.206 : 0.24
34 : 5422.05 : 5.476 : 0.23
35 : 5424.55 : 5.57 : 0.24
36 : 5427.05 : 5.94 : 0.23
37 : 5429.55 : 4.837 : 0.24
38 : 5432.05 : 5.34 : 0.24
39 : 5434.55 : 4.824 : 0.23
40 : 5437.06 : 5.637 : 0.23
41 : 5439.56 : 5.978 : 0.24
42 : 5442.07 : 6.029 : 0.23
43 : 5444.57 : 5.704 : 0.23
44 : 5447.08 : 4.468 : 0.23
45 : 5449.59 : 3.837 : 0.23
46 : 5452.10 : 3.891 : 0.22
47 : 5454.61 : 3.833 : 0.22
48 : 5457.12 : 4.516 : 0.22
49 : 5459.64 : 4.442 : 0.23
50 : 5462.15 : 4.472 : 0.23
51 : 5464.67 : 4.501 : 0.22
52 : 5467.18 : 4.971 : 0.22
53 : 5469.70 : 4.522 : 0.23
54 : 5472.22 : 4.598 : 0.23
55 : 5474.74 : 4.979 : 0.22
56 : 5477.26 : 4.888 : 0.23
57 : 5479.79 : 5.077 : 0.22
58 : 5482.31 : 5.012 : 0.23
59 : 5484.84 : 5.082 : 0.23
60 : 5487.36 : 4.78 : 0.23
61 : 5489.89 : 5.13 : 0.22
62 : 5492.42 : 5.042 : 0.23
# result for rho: -2.4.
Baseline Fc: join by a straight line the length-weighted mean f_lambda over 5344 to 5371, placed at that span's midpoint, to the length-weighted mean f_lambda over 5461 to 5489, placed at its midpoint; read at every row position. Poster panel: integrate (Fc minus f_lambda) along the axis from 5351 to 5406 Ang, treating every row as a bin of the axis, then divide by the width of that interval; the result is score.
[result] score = -0.24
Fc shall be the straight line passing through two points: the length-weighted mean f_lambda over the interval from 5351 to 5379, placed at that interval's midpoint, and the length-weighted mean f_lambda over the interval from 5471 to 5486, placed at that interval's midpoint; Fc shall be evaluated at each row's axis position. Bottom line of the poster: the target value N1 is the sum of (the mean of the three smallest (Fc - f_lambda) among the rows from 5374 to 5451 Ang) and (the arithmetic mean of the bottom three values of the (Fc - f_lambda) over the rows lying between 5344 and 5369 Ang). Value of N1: -1.5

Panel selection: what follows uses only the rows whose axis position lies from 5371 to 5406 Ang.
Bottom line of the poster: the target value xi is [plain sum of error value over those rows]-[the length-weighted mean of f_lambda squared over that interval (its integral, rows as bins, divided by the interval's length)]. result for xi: -24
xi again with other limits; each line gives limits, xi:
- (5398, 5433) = -26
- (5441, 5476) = -19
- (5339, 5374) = -21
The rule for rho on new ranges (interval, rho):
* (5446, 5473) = 0.1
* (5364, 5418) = 1.3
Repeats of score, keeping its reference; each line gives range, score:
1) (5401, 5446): -0.60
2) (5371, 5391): -0.33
